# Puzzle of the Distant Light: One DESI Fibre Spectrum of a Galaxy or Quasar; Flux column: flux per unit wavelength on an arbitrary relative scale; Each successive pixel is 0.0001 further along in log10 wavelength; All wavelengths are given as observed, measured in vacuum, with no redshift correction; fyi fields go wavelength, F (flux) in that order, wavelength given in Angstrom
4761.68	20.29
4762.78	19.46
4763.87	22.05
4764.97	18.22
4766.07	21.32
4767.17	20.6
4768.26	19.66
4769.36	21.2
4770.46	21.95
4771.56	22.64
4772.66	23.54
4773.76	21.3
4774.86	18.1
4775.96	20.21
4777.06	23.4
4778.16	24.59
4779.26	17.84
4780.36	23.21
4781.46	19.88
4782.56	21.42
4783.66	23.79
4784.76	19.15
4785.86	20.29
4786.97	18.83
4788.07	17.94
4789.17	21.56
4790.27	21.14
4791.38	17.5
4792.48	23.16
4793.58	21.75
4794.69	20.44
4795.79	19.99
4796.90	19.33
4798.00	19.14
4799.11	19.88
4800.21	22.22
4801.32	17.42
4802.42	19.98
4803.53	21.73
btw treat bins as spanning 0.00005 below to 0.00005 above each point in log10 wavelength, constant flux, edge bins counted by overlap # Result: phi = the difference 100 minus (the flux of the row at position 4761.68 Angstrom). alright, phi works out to 79.7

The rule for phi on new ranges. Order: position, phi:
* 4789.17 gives 78.4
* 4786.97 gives 81.2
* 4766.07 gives 78.7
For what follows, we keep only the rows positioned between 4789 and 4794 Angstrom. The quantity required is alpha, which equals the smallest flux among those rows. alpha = 17.5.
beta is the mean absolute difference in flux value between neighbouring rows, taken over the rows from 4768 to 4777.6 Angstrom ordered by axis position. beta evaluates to 1.83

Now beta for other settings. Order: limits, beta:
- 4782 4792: 2.27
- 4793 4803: 1.63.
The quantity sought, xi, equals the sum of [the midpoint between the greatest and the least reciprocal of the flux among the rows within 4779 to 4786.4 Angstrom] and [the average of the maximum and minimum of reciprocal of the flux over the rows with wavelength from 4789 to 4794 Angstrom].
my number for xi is 0.0992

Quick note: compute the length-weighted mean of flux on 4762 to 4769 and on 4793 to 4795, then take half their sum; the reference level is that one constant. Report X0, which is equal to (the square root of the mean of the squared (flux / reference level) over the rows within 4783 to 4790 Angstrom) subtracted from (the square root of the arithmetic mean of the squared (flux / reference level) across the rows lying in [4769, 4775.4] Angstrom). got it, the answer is 0.056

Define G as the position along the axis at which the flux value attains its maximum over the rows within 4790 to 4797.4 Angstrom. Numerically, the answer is 4792.48 Angstrom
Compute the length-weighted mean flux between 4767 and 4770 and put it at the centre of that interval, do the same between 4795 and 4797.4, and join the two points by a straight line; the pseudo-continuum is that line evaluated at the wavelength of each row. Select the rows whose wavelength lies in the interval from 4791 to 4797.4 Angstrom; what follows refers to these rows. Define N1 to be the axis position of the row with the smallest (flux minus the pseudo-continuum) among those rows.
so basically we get 4791.38 Angstrom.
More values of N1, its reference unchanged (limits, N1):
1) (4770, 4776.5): 4774.86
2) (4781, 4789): 4788.07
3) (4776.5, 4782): 4779.26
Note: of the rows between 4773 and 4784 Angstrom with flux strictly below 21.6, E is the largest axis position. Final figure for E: 4782.56 Angstrom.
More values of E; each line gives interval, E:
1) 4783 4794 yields 4791.38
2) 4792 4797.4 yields 4796.90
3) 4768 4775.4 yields 4774.86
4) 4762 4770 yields 4769.36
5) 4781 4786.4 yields 4785.86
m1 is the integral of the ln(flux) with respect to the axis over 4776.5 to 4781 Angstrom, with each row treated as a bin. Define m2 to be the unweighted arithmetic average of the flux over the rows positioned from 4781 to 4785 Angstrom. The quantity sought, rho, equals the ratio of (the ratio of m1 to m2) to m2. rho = 0.0314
